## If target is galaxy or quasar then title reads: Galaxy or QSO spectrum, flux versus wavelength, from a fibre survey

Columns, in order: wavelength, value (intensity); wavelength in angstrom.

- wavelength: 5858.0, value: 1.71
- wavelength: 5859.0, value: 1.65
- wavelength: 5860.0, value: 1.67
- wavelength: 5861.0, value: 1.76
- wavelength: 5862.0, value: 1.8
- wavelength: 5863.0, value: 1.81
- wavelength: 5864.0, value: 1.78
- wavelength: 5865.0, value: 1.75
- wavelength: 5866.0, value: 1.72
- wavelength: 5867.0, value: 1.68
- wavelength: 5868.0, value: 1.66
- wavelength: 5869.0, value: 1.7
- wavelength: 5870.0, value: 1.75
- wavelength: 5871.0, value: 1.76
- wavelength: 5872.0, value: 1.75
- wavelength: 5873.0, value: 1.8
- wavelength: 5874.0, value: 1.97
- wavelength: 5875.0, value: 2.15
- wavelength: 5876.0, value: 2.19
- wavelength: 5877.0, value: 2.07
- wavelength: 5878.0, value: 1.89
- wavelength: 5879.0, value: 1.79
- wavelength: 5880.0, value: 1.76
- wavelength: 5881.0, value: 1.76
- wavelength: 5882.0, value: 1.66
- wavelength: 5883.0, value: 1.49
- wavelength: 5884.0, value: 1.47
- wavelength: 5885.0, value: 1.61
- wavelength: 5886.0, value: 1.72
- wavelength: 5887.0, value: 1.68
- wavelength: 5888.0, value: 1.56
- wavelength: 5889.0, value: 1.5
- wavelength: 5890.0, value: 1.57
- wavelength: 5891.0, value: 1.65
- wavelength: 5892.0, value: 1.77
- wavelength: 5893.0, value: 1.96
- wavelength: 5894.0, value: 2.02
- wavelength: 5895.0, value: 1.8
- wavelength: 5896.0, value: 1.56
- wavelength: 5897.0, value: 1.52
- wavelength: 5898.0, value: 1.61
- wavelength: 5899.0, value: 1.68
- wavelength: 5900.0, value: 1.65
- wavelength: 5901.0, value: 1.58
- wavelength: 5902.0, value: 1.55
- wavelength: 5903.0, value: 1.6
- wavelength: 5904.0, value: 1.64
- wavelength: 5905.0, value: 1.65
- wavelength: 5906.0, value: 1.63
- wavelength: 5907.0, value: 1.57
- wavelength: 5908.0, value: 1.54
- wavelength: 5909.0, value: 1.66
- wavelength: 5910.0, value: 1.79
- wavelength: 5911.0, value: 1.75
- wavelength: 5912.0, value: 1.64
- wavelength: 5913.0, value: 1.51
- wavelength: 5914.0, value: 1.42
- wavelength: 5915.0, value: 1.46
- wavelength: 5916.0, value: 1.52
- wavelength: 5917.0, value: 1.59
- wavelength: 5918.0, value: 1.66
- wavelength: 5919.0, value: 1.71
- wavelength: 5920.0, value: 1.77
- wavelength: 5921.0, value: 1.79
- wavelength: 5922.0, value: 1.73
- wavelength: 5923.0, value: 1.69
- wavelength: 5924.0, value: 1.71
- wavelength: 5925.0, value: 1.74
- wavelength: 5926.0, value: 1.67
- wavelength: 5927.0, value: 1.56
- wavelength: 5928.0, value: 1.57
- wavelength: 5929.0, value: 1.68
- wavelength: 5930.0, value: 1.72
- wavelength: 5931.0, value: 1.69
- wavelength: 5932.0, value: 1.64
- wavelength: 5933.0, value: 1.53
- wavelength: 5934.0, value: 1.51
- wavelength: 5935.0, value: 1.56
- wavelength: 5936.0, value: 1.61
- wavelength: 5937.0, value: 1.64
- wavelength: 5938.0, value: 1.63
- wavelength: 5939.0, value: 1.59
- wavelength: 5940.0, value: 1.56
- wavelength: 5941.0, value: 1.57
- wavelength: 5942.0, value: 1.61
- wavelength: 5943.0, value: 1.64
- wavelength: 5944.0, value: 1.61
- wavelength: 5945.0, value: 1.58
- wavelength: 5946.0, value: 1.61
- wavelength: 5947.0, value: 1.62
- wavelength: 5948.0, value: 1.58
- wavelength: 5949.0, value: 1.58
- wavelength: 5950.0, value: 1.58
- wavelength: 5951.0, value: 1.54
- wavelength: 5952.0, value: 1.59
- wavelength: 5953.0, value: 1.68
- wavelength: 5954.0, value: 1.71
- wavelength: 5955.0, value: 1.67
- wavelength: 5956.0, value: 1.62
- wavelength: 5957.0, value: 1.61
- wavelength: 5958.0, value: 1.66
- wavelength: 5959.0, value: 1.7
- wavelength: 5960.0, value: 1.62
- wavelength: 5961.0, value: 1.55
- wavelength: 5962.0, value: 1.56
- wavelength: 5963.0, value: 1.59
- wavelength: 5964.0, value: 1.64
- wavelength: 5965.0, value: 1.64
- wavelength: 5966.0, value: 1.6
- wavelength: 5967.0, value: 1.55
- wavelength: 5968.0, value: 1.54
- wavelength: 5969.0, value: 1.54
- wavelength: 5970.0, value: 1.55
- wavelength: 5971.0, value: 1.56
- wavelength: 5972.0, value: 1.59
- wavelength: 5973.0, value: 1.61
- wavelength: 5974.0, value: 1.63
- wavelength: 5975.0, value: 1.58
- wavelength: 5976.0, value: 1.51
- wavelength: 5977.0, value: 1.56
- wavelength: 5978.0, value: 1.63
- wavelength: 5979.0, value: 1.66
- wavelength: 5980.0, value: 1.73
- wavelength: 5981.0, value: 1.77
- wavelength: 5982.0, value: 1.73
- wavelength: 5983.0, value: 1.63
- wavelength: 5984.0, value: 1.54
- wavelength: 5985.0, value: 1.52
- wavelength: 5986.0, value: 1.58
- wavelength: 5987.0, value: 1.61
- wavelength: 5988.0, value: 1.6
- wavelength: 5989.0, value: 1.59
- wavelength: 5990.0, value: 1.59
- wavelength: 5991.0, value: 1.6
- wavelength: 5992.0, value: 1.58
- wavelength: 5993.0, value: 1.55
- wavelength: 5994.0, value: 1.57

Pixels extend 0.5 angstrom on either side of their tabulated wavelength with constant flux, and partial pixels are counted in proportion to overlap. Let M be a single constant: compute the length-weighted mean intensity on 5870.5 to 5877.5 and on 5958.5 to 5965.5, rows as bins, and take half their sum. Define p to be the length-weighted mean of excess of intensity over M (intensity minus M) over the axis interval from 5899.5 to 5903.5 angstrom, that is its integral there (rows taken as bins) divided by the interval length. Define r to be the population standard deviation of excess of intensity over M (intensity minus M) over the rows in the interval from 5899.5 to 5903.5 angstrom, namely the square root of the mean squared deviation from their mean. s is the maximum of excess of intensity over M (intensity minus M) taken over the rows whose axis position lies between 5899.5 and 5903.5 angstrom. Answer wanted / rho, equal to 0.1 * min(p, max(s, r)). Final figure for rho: -0.019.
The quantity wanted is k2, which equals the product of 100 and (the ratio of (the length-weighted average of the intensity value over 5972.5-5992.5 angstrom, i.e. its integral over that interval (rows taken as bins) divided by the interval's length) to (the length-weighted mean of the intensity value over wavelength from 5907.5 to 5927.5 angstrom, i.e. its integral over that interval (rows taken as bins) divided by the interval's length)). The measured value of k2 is 98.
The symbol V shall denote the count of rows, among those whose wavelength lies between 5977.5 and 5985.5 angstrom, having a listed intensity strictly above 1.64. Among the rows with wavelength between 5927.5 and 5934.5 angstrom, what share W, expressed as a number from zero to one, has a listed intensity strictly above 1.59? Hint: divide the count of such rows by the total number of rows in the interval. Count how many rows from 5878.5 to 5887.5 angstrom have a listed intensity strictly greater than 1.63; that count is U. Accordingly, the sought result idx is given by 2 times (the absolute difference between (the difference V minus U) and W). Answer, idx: 5.1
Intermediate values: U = 6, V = 4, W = 0.57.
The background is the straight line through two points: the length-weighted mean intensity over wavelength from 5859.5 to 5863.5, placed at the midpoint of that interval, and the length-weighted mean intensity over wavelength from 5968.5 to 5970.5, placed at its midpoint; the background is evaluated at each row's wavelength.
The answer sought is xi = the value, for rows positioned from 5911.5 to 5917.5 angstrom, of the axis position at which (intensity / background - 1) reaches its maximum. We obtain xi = 5912.0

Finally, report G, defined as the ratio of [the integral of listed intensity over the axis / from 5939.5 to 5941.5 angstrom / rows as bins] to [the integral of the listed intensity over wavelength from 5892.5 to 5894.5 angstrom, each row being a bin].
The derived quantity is 0.79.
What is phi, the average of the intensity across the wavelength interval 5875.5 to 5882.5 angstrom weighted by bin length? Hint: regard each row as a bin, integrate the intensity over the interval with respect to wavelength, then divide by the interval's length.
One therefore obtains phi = 1.87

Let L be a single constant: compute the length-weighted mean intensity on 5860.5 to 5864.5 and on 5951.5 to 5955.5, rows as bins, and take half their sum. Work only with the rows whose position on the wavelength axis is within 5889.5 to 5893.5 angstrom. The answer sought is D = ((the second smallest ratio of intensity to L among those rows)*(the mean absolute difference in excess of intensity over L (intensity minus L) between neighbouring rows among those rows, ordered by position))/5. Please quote 0.025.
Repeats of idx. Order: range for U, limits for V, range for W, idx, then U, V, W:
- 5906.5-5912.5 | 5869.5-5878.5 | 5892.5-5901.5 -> 8.7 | 4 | 9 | 0.67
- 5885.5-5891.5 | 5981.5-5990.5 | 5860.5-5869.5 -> 6.0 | 3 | 1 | 1.00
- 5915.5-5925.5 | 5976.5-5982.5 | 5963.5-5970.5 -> 8.9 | 8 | 4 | 0.43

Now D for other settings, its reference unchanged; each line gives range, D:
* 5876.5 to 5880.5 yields 0.021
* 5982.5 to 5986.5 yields 0.010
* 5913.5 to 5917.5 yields 0.010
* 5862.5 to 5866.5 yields 0.006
